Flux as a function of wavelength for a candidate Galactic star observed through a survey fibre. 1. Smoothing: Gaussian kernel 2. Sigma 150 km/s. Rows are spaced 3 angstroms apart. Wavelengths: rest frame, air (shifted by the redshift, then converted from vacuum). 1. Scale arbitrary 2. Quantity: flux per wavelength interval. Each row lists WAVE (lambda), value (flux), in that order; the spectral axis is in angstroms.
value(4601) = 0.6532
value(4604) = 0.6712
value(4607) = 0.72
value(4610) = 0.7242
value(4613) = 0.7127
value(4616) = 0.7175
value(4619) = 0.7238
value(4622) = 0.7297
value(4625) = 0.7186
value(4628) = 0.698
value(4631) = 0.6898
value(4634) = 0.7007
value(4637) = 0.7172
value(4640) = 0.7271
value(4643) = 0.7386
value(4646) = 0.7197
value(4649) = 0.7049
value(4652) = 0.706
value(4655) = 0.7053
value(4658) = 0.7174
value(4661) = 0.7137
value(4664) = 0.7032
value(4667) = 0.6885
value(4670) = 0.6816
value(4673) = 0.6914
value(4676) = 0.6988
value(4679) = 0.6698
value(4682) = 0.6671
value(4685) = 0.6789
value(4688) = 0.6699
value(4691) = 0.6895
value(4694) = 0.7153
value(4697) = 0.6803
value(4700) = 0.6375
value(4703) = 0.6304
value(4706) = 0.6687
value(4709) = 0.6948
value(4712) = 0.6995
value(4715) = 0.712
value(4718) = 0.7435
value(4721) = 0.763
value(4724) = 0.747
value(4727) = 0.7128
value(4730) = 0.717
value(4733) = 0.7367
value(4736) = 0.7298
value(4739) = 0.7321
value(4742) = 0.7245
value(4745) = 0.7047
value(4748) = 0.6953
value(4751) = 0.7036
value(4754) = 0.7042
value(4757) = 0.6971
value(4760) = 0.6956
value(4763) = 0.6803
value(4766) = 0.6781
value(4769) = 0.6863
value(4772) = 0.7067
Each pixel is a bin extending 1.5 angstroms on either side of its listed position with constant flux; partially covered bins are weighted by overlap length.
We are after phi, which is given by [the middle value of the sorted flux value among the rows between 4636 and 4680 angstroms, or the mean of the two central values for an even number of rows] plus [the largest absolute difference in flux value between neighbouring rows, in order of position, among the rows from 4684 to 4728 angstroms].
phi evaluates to 0.748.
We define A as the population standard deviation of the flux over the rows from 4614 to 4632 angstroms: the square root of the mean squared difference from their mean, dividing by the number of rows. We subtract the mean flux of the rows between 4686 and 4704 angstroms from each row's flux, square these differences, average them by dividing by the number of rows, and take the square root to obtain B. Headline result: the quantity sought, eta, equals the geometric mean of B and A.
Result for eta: 0.0204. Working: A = 0.014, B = 0.0293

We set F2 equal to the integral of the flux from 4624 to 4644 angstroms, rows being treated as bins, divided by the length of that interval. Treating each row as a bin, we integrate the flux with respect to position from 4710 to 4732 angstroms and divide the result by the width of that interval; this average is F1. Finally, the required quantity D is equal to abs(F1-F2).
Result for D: 0.015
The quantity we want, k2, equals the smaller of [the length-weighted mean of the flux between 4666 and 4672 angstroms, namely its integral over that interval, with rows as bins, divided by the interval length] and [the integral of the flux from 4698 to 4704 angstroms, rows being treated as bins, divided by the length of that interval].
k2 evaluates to 0.638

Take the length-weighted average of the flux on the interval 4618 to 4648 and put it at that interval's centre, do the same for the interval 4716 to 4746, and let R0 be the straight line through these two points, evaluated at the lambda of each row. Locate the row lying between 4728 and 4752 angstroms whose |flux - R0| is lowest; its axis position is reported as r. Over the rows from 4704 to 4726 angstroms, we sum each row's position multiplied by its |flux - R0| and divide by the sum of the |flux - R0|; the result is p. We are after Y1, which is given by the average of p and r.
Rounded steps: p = 4712.9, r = 4739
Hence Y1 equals 4726.0 angstroms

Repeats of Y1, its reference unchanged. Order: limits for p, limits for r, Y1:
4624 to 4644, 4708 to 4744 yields 4686.7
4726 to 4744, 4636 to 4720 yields 4684.3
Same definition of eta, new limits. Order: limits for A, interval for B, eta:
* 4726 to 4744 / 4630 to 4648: 0.0116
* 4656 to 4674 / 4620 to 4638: 0.0135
